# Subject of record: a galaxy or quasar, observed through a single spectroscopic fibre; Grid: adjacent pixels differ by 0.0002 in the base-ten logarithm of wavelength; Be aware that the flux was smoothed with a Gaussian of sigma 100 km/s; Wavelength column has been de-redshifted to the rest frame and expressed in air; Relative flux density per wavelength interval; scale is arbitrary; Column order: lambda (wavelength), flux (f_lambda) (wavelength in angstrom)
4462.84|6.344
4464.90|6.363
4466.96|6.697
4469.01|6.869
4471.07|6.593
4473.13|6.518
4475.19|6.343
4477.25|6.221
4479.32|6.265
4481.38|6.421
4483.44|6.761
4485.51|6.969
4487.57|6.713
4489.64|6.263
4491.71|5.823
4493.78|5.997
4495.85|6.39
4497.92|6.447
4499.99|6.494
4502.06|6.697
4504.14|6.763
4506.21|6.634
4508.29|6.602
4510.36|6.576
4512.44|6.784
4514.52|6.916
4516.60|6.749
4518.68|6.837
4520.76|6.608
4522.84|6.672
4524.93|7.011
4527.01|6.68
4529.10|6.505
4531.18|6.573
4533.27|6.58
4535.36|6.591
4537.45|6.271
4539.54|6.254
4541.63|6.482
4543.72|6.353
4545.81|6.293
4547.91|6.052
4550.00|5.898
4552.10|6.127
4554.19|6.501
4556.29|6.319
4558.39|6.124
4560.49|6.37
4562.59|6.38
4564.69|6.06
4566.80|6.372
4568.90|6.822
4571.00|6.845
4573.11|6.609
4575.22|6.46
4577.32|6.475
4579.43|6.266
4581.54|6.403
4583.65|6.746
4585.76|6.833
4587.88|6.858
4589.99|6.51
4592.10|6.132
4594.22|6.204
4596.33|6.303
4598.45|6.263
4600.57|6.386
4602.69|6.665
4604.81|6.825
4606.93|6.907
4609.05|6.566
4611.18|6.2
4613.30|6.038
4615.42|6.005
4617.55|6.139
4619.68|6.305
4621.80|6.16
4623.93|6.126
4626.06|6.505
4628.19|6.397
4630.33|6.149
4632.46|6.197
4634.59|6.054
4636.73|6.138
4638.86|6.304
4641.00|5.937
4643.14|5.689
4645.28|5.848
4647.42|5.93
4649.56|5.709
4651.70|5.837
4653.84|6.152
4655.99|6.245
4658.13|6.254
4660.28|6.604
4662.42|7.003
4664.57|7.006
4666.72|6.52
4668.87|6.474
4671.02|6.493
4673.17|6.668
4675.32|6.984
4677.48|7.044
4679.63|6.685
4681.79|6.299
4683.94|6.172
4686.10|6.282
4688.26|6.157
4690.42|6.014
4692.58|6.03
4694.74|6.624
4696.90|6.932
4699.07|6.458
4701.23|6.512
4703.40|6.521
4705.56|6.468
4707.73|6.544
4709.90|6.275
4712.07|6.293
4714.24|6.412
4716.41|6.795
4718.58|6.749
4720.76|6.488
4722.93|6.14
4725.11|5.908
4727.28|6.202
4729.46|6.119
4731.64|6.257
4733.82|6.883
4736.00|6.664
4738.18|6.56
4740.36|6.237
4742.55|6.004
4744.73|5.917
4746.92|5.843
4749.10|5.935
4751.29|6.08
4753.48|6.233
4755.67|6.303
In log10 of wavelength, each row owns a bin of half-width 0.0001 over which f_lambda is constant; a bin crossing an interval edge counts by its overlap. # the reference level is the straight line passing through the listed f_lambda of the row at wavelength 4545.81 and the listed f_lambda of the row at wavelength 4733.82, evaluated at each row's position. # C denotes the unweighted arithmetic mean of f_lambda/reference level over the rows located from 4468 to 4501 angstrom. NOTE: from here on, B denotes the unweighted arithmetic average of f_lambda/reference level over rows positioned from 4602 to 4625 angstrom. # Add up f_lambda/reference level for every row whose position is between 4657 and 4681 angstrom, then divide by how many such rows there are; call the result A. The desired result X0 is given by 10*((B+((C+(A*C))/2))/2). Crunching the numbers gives 10.2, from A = 1.00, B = 0.978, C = 1.056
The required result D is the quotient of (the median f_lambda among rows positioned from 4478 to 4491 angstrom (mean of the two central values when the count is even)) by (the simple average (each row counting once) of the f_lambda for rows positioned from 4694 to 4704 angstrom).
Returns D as 0.99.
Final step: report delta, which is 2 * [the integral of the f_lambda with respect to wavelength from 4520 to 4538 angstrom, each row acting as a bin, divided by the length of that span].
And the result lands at 13.24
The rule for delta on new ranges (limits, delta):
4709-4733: 12.67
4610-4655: 12.17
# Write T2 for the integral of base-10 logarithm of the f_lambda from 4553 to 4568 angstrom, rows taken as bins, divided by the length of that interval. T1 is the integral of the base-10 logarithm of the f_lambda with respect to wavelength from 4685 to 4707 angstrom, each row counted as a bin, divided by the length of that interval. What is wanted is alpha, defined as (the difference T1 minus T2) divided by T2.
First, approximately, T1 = 0.806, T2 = 0.800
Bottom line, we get 0.008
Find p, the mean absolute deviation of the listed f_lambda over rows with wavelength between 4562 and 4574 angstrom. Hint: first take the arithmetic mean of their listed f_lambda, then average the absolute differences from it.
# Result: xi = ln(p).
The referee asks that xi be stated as -1.4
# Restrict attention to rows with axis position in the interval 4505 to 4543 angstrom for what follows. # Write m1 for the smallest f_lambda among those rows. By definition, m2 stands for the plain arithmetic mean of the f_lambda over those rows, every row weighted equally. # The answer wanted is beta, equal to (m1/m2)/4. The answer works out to 0.236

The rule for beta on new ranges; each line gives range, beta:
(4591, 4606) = 0.240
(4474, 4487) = 0.239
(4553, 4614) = 0.234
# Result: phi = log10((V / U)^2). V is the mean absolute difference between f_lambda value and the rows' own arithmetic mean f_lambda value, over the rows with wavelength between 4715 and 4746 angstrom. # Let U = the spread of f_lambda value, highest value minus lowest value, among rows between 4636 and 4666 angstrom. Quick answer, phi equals -1.3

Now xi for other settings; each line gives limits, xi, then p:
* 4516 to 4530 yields -2.1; 0.12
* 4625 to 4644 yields -1.7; 0.18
